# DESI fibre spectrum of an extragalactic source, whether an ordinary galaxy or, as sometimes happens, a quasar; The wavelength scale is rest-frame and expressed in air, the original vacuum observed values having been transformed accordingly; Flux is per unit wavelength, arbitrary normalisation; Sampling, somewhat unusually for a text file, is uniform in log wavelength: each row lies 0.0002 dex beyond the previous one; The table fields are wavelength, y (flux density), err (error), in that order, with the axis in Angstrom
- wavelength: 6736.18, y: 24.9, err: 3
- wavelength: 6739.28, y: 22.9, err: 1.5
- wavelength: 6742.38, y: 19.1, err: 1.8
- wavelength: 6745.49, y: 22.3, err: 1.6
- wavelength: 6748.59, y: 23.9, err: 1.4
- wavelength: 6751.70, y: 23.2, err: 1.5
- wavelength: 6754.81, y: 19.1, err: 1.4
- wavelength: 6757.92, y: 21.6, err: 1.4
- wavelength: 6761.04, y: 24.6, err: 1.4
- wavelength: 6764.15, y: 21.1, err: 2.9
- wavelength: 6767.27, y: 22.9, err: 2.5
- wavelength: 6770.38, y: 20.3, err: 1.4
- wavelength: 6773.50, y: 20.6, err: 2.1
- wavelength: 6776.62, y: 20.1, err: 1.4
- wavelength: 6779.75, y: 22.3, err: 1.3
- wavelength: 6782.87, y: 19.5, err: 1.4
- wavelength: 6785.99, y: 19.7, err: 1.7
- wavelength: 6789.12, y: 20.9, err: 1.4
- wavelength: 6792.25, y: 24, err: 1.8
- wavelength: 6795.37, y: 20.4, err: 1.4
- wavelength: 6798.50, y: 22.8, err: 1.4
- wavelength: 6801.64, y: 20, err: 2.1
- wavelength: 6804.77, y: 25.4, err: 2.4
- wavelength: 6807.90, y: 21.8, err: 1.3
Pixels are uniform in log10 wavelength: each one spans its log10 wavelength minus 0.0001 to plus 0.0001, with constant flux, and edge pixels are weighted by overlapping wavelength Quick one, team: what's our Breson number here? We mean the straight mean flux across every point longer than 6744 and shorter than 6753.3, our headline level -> 23.1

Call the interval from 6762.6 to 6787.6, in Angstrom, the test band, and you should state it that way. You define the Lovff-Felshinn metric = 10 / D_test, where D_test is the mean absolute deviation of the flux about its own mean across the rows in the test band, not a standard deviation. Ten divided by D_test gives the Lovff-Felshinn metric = 10.4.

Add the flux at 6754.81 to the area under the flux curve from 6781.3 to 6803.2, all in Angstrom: 480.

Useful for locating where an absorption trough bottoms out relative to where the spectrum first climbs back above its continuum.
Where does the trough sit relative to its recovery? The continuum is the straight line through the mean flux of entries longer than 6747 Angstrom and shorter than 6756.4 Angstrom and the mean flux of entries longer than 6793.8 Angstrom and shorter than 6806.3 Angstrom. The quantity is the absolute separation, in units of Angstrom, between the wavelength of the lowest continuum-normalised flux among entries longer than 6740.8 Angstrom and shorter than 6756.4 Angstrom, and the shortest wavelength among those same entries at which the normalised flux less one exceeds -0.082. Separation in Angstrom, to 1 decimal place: 9.3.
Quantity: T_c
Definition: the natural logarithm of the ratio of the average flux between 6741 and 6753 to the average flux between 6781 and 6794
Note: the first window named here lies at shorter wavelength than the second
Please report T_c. 0.05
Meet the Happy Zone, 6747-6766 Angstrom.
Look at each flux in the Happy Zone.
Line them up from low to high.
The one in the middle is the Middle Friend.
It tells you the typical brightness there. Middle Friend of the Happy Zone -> 22.4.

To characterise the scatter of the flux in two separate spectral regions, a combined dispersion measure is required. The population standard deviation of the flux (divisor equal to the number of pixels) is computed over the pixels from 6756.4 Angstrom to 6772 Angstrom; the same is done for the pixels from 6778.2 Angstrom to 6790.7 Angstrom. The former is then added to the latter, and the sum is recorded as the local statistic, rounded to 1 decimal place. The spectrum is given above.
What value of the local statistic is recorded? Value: 2.6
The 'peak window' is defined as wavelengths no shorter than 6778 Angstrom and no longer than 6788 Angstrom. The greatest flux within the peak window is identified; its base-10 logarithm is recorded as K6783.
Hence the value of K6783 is 1.348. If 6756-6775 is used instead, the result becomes 1.391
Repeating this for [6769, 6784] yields 1.348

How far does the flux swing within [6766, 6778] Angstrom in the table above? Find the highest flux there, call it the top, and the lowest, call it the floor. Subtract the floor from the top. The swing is 2.8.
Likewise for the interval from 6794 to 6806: 5.4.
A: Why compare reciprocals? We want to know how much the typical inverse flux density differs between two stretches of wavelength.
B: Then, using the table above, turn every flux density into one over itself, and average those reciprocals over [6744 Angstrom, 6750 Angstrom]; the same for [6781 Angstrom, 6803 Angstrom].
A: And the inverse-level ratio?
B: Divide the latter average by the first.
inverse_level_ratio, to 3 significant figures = 1.10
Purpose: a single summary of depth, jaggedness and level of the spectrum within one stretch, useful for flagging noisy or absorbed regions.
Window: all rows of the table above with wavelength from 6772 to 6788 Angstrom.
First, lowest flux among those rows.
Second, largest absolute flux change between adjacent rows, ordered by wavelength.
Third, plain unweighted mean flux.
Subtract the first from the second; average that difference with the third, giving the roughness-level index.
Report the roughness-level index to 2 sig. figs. 1.9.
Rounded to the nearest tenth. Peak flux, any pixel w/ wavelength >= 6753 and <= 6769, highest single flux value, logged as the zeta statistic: 24.6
